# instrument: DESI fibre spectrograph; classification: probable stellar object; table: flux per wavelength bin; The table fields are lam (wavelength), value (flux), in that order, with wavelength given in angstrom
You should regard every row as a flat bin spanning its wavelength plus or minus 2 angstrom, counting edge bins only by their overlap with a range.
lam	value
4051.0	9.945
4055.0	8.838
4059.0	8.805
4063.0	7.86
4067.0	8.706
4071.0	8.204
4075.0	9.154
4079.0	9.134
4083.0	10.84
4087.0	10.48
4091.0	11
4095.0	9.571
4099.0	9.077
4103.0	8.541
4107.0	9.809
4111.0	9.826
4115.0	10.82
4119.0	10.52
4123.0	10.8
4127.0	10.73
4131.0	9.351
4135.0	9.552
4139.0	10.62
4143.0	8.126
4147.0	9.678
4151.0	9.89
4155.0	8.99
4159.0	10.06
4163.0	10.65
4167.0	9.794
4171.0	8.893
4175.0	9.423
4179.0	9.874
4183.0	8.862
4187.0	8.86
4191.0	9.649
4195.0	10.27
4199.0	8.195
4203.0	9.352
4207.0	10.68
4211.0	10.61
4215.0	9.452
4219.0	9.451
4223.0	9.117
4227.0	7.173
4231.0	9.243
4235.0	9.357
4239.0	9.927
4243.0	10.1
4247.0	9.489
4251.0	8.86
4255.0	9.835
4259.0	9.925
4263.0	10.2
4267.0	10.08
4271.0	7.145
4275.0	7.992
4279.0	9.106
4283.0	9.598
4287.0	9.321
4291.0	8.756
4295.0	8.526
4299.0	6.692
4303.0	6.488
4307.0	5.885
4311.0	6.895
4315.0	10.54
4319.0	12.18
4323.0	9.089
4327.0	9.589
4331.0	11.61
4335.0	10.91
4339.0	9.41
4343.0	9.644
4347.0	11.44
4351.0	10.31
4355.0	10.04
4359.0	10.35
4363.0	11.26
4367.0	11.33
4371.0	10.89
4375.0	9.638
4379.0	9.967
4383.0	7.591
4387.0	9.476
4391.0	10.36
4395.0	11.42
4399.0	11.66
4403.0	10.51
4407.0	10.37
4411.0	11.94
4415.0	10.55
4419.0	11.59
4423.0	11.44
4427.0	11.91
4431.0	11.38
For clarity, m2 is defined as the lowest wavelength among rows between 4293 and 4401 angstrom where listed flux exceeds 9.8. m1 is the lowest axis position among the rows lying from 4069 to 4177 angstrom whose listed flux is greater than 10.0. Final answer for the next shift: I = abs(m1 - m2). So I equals 232 angstrom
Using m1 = 4083.0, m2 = 4315.0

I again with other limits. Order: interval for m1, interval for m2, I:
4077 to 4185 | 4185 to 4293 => 112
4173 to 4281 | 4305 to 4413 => 120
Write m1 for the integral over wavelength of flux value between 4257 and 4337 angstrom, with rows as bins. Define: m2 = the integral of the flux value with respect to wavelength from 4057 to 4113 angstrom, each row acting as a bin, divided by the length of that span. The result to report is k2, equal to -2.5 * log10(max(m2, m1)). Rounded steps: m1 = 722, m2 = 9.36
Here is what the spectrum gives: -7.15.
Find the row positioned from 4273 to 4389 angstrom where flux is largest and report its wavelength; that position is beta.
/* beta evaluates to 4319.0 angstrom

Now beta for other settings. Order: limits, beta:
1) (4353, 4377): 4367.0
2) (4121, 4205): 4123.0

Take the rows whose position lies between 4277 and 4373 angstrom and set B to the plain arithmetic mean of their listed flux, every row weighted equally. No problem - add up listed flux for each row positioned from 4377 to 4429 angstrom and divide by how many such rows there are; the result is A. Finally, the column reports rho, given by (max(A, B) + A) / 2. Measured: 10.7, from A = 10.68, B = 9.58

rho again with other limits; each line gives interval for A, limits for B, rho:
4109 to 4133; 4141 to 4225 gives 10.3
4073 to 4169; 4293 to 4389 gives 9.9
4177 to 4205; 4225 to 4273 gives 9.3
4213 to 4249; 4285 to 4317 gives 9.3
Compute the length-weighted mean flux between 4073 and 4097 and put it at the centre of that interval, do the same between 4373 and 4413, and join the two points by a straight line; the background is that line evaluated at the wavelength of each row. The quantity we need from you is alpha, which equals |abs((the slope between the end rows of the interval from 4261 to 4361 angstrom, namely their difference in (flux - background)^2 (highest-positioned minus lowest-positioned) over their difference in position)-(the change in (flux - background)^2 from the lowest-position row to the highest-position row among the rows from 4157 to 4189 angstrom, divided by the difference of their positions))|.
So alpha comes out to 0.06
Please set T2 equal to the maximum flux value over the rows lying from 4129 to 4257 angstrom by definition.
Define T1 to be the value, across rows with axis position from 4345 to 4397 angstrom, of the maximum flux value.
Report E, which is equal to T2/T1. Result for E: 0.93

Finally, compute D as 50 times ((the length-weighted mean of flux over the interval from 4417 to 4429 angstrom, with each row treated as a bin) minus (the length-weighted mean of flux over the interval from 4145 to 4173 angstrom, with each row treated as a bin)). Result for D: 97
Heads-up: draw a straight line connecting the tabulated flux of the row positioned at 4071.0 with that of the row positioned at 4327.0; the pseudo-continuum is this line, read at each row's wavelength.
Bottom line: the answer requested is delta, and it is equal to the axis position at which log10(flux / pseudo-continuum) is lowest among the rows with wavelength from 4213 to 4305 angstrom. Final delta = 4303.0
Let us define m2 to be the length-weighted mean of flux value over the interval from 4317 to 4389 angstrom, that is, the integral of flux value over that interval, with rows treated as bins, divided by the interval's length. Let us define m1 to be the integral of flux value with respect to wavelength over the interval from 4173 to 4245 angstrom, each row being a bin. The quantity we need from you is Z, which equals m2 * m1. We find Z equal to 6962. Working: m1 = 678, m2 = 10.3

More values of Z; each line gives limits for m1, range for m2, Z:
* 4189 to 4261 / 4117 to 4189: 6625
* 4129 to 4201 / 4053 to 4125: 6525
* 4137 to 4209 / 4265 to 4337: 6126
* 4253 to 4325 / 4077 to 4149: 6276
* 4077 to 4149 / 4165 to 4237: 6673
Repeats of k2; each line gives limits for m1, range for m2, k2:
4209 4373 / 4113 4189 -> -7.98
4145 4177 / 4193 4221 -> -6.23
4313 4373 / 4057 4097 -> -7.01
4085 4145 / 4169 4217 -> -6.94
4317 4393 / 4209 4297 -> -7.23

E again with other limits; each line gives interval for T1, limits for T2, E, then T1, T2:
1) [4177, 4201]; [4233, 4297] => 0.99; 10.27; 10.2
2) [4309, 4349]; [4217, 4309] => 0.84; 12.18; 10.2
